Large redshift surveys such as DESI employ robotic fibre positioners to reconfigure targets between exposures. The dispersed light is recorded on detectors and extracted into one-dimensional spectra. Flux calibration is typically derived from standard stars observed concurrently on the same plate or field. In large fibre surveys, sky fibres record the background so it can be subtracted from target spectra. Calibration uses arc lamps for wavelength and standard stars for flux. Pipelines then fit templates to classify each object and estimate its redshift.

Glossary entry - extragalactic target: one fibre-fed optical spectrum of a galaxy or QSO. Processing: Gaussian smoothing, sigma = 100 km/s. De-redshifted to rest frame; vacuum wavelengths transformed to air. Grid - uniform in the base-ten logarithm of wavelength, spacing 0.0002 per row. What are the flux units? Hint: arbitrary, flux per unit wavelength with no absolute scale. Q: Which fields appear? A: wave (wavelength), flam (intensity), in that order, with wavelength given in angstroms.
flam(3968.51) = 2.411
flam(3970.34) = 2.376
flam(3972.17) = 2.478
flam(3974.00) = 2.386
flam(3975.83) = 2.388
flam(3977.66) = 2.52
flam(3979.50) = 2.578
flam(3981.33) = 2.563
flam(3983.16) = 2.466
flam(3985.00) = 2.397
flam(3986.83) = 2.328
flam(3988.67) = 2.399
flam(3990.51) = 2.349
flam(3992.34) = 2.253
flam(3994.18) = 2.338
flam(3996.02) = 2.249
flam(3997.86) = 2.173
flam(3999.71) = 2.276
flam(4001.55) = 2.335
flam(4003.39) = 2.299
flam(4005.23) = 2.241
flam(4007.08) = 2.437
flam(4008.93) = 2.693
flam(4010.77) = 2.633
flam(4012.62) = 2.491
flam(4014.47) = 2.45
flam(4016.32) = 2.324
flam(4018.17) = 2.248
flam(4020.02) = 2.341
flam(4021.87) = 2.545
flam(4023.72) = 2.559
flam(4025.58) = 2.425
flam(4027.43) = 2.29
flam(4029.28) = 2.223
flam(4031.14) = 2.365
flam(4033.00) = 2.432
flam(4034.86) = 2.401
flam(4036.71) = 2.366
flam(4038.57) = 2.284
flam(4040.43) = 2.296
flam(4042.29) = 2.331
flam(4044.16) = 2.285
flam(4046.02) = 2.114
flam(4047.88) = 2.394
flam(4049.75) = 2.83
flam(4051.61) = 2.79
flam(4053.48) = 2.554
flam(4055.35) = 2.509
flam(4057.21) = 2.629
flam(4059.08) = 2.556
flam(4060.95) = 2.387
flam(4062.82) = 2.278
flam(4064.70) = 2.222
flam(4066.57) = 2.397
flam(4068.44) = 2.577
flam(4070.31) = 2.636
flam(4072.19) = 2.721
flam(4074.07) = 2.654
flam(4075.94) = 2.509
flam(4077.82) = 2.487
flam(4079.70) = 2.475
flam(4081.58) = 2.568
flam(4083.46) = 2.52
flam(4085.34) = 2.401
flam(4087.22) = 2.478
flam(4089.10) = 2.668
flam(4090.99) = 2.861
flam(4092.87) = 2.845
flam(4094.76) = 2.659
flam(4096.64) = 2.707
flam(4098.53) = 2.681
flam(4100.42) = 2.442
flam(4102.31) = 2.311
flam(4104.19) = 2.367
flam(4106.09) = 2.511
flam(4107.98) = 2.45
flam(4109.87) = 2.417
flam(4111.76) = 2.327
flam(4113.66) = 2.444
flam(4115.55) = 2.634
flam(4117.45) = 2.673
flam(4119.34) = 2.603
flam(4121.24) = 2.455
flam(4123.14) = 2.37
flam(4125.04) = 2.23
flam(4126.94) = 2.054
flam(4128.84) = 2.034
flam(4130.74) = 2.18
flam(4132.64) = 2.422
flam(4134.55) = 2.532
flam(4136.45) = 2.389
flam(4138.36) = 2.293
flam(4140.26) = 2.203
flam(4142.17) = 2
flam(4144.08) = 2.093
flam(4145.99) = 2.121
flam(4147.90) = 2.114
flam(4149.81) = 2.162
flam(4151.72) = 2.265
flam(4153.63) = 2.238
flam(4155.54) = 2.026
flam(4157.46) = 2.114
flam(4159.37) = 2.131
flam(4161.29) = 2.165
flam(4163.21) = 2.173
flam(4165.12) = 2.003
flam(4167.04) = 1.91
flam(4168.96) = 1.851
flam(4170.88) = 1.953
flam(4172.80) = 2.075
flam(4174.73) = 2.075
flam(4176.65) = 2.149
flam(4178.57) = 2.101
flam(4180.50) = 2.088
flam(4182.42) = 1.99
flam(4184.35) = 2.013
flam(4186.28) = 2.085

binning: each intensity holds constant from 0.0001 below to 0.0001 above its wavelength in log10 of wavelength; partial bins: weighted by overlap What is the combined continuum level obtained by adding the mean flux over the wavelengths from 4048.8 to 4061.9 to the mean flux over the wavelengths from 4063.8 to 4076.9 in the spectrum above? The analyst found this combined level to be 5.14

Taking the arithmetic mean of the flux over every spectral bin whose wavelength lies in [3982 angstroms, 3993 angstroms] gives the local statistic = 2.37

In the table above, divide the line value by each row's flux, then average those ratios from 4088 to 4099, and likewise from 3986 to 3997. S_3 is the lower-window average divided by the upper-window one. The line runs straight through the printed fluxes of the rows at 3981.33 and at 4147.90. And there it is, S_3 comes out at 1.32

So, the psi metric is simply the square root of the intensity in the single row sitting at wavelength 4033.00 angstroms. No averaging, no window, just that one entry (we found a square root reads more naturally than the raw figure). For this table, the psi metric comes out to 1.559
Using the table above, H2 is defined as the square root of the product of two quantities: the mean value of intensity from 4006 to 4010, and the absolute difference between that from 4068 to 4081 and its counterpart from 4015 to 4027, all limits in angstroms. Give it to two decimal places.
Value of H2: 0.67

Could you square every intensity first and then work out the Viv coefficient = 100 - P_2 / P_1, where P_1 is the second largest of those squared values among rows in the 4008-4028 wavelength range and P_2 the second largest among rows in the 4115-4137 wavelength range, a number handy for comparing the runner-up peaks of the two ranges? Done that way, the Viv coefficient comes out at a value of 99.0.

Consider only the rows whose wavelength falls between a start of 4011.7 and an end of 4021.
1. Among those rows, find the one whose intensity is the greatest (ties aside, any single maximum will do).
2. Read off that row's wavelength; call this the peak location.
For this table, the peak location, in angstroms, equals 4012.62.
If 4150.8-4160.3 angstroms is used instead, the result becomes 4151.72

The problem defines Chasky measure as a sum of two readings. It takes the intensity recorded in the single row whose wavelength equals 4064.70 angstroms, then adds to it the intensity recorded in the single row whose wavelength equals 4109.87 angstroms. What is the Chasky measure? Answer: 4.6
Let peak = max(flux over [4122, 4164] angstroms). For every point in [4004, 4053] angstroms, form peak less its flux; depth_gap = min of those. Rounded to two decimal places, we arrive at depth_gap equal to -0.30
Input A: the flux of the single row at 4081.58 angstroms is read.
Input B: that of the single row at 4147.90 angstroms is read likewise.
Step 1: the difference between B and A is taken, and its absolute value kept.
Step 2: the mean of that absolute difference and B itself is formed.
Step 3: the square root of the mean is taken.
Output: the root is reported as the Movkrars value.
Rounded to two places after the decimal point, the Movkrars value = 1.13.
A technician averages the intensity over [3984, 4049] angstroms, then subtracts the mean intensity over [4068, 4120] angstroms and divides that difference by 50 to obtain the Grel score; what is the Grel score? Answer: -0.004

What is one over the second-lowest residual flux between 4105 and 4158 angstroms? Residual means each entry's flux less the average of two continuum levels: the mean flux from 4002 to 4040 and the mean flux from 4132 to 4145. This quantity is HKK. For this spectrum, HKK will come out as -3.2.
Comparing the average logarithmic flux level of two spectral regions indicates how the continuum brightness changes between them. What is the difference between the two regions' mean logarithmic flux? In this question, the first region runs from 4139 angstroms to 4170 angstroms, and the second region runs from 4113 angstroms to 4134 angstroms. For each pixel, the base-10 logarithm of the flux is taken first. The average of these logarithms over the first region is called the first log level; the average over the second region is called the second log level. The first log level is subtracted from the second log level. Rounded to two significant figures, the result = 0.052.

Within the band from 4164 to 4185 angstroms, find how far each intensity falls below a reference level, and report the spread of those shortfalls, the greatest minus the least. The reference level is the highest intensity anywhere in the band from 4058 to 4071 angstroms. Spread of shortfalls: 0.30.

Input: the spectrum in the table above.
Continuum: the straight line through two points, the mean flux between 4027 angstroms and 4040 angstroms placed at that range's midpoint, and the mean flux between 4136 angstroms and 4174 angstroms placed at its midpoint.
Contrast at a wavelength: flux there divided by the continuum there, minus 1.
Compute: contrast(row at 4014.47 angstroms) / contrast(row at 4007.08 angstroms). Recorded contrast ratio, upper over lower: 2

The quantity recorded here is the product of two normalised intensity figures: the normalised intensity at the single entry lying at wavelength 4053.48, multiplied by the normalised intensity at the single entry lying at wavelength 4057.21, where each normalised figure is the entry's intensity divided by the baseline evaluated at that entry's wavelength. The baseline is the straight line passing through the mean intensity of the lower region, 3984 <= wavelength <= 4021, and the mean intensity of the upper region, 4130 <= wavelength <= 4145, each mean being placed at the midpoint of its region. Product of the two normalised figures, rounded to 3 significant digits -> 1.24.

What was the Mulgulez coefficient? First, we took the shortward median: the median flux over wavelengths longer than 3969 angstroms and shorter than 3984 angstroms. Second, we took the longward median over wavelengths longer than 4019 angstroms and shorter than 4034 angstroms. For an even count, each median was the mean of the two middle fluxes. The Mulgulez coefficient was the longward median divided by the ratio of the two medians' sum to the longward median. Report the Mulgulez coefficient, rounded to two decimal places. 1.18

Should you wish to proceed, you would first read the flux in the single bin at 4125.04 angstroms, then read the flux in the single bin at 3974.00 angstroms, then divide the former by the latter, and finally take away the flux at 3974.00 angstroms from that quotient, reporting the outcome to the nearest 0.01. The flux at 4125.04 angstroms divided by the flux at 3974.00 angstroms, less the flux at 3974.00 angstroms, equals -1.45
